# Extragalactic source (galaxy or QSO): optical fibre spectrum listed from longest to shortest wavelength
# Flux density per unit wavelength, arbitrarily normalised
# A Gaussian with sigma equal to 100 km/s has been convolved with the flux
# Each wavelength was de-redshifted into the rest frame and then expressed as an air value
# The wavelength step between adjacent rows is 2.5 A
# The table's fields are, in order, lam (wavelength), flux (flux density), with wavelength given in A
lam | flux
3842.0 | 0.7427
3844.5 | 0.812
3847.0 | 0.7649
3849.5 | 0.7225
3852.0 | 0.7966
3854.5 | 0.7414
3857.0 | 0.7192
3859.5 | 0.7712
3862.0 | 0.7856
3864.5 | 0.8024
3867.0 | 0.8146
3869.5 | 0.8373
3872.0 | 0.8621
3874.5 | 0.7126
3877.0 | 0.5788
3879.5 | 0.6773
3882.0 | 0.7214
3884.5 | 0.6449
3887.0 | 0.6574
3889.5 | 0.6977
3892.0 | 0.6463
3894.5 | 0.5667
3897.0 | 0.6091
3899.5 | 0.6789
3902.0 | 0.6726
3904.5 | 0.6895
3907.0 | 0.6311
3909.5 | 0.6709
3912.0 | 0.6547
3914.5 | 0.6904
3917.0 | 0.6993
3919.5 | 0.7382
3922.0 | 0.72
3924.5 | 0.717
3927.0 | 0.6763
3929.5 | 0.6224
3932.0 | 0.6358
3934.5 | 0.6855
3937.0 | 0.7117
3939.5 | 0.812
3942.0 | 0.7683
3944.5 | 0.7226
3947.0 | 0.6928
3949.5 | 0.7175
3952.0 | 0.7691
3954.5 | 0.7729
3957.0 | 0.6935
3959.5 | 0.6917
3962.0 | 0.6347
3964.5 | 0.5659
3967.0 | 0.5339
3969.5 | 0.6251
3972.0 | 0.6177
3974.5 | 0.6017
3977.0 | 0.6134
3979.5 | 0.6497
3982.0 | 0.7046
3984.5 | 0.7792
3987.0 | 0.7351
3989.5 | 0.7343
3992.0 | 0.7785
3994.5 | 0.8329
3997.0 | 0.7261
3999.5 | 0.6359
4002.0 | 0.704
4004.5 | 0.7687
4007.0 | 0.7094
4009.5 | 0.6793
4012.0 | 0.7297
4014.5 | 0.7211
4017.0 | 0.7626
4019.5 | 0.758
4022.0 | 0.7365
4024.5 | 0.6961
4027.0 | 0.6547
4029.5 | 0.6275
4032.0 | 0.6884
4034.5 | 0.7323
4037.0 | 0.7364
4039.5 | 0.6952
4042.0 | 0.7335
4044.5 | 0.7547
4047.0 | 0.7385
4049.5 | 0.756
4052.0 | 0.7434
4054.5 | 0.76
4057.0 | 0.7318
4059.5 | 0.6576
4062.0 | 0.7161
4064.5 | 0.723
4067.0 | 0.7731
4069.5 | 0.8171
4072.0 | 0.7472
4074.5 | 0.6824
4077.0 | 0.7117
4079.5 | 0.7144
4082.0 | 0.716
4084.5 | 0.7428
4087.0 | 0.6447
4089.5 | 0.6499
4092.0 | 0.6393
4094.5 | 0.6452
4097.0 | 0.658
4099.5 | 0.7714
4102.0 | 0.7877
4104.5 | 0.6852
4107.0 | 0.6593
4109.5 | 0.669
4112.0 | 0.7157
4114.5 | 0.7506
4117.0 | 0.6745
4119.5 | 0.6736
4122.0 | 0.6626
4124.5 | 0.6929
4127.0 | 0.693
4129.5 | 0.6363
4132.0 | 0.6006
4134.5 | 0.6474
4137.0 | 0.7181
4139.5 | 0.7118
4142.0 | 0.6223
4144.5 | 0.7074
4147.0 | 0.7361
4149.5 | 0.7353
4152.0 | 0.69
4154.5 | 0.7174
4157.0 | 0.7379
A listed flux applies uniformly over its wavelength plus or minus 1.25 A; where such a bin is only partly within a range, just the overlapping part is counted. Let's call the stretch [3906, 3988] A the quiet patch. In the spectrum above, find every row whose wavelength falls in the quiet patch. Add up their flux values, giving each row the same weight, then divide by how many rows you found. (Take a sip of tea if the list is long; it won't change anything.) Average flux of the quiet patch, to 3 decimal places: 0.683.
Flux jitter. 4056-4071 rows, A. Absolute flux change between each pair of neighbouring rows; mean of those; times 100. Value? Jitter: 4.7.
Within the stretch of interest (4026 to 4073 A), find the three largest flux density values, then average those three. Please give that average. 0.783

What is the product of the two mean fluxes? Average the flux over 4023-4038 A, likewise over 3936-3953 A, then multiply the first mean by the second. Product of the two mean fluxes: 0.511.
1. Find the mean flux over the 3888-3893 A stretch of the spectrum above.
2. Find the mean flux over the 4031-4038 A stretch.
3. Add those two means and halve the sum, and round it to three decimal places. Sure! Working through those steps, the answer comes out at 0.696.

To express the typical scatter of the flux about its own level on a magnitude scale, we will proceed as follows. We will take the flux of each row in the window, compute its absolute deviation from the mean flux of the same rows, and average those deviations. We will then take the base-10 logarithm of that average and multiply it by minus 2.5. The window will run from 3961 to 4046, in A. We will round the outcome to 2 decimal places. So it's 3.17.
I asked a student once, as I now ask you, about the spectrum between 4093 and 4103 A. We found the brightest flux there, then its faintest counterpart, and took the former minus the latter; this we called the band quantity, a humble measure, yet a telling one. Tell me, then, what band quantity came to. 0.14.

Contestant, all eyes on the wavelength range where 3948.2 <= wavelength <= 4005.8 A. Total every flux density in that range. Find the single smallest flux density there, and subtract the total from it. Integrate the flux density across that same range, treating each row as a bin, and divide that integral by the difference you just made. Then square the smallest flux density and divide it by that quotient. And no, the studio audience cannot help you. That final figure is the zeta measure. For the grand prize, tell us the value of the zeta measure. -0.110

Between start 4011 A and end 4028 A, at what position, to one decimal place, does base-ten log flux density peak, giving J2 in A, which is 4017.0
